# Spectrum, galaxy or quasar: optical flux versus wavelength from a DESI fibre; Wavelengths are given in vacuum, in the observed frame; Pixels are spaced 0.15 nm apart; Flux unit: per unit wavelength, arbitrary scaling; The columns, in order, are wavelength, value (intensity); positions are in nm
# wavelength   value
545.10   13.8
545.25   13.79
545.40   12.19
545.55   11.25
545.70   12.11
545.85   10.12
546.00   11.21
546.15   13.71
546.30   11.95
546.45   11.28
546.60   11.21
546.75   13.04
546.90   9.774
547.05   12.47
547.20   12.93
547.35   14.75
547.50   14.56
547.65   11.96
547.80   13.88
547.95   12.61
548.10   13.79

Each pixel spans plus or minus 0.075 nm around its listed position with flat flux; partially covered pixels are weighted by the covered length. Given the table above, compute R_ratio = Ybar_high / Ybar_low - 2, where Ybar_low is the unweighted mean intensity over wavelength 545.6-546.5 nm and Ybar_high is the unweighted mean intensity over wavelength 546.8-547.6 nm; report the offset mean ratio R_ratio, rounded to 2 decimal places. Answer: -0.90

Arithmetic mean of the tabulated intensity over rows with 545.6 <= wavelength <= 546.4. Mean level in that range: 11.8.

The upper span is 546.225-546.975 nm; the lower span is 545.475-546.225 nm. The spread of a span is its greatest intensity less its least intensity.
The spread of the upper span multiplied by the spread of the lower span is 11.7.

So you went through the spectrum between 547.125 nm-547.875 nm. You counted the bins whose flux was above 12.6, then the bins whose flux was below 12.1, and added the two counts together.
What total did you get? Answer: 5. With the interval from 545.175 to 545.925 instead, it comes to 3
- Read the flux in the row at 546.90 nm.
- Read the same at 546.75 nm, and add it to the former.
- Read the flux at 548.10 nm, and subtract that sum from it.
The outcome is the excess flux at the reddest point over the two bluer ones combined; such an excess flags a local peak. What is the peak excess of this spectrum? -9.0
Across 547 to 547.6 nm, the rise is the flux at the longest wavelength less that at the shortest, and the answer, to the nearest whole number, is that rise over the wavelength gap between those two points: 5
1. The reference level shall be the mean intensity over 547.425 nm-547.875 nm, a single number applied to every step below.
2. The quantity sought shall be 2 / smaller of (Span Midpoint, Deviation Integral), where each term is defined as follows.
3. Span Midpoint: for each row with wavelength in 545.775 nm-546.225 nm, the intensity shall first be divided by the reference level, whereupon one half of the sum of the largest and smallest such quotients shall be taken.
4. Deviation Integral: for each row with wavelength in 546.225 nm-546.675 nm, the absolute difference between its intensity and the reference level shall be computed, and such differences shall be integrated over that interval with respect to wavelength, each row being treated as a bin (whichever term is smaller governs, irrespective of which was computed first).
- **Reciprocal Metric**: 2.3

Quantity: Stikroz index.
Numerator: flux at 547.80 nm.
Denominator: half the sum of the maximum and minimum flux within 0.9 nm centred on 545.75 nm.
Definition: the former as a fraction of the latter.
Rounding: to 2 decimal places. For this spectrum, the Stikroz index 1.16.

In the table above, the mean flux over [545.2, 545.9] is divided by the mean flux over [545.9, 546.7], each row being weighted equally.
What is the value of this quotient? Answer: 1.00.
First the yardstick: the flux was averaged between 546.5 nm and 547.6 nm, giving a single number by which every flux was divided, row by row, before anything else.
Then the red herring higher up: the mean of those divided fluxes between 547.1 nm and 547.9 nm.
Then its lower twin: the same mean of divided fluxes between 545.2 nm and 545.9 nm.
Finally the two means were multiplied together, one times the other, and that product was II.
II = 1.01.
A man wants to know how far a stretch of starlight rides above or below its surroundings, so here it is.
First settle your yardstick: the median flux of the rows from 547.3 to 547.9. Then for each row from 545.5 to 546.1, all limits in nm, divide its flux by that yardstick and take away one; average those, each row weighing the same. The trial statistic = -0.21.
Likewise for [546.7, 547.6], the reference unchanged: -0.09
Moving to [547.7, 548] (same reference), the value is -0.07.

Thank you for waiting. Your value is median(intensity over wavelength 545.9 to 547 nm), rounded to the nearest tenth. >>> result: 11.3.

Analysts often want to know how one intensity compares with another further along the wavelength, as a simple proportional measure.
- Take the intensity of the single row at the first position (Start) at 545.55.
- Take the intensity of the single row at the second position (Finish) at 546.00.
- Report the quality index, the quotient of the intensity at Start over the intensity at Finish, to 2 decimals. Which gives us 1.00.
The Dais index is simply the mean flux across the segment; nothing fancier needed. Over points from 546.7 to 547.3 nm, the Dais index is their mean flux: 12.1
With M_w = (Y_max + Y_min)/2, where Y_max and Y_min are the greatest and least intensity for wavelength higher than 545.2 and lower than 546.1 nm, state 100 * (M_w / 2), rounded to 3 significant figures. 598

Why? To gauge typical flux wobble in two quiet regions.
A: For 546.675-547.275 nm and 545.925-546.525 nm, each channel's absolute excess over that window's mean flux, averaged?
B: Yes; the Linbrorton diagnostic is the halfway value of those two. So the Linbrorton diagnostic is 0.99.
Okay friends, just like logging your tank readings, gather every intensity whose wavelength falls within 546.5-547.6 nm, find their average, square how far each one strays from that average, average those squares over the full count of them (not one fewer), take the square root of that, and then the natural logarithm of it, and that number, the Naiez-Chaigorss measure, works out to 0.49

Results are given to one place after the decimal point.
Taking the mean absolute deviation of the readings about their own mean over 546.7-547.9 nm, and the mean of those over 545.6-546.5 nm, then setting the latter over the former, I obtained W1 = 10.3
